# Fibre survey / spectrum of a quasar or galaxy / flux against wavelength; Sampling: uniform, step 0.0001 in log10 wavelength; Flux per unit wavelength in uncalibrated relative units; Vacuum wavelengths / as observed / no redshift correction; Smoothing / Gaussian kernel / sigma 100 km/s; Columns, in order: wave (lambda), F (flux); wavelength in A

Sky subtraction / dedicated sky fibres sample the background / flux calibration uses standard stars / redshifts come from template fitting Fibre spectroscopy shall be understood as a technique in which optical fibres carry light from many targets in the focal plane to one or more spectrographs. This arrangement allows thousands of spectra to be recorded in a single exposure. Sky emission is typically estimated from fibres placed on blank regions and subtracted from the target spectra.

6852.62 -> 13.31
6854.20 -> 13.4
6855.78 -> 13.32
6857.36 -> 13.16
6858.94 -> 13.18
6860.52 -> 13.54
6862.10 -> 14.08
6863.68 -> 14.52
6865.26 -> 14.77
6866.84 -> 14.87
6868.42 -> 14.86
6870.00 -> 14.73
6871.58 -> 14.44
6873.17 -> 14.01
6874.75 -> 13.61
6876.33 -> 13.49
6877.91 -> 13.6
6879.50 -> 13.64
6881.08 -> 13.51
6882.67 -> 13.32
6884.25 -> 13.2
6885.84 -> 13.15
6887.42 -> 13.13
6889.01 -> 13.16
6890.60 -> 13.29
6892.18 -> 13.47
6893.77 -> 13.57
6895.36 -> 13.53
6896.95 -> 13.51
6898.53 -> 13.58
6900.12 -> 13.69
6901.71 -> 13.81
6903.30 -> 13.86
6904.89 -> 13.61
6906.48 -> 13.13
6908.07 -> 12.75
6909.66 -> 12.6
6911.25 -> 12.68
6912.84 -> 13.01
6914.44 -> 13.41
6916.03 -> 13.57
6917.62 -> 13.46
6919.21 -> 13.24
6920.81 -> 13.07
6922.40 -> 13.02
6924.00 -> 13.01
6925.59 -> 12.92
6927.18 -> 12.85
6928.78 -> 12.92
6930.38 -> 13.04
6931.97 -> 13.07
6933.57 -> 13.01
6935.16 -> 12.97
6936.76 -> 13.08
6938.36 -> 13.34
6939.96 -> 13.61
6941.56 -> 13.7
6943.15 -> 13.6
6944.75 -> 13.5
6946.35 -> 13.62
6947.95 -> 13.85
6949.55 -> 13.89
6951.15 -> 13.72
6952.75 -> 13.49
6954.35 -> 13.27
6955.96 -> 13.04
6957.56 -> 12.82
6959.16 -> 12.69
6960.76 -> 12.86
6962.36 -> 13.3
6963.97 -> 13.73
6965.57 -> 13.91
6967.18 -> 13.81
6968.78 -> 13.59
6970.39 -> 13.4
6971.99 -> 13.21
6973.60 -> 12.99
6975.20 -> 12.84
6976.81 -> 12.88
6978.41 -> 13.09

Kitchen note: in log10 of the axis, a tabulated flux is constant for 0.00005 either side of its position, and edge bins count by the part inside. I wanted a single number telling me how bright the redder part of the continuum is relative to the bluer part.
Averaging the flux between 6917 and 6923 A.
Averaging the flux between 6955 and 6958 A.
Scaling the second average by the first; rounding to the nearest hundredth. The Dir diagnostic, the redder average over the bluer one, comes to 0.98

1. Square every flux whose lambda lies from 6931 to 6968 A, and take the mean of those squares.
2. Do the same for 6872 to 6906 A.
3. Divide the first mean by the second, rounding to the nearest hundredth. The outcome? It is 0.98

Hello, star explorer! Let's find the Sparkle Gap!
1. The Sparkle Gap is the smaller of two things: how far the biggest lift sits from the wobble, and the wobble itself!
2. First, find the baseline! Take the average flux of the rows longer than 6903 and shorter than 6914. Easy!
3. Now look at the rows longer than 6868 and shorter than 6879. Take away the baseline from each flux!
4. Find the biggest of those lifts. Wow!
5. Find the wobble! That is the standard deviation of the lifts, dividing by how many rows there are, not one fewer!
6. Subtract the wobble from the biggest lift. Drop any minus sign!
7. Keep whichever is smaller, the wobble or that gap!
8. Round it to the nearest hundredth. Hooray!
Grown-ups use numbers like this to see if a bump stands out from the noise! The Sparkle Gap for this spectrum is 0.53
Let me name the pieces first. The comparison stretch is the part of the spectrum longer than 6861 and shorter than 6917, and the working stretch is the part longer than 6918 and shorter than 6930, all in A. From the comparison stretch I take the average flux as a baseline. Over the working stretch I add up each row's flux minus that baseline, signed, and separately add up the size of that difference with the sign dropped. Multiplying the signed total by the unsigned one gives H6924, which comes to -19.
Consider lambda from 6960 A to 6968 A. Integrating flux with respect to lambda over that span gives 108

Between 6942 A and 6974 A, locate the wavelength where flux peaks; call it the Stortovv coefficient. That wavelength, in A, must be 6965.57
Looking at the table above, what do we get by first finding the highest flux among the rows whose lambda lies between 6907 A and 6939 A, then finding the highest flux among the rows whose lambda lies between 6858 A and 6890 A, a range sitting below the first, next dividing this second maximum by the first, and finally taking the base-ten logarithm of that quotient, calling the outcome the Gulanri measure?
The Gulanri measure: 0.04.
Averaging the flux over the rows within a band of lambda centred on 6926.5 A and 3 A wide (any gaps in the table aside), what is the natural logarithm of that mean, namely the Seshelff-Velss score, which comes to 2.56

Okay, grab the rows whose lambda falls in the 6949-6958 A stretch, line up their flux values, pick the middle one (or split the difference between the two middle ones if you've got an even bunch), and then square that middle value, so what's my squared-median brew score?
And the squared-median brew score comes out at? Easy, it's 179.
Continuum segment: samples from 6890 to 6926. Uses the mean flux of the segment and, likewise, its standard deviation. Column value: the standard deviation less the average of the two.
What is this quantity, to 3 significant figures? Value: -6.47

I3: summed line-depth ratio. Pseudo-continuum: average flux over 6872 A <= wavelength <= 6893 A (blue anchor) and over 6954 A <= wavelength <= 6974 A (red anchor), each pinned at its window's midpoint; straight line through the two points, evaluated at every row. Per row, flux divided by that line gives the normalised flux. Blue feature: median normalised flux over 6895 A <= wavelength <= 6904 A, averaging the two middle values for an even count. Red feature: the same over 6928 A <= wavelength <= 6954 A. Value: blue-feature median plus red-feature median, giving 2.03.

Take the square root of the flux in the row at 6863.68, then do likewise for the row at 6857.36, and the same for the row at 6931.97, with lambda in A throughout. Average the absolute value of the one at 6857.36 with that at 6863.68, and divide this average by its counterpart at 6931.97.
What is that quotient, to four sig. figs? 1.029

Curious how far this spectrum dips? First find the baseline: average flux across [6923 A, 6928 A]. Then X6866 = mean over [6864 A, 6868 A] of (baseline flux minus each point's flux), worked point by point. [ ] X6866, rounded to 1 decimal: -1.9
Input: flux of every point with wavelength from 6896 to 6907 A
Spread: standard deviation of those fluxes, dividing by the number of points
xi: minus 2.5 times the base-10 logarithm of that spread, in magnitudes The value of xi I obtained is 1.63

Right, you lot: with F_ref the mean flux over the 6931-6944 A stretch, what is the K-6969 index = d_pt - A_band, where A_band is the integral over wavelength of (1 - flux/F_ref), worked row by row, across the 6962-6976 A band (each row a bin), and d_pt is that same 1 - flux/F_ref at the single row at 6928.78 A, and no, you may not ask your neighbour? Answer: 0.16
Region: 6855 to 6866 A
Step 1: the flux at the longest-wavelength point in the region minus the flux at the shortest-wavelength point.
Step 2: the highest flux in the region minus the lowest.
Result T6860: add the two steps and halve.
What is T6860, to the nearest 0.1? 1.5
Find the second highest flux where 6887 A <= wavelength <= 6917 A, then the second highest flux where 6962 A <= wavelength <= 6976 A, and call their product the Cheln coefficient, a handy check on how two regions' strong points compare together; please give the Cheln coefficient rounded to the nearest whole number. 191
